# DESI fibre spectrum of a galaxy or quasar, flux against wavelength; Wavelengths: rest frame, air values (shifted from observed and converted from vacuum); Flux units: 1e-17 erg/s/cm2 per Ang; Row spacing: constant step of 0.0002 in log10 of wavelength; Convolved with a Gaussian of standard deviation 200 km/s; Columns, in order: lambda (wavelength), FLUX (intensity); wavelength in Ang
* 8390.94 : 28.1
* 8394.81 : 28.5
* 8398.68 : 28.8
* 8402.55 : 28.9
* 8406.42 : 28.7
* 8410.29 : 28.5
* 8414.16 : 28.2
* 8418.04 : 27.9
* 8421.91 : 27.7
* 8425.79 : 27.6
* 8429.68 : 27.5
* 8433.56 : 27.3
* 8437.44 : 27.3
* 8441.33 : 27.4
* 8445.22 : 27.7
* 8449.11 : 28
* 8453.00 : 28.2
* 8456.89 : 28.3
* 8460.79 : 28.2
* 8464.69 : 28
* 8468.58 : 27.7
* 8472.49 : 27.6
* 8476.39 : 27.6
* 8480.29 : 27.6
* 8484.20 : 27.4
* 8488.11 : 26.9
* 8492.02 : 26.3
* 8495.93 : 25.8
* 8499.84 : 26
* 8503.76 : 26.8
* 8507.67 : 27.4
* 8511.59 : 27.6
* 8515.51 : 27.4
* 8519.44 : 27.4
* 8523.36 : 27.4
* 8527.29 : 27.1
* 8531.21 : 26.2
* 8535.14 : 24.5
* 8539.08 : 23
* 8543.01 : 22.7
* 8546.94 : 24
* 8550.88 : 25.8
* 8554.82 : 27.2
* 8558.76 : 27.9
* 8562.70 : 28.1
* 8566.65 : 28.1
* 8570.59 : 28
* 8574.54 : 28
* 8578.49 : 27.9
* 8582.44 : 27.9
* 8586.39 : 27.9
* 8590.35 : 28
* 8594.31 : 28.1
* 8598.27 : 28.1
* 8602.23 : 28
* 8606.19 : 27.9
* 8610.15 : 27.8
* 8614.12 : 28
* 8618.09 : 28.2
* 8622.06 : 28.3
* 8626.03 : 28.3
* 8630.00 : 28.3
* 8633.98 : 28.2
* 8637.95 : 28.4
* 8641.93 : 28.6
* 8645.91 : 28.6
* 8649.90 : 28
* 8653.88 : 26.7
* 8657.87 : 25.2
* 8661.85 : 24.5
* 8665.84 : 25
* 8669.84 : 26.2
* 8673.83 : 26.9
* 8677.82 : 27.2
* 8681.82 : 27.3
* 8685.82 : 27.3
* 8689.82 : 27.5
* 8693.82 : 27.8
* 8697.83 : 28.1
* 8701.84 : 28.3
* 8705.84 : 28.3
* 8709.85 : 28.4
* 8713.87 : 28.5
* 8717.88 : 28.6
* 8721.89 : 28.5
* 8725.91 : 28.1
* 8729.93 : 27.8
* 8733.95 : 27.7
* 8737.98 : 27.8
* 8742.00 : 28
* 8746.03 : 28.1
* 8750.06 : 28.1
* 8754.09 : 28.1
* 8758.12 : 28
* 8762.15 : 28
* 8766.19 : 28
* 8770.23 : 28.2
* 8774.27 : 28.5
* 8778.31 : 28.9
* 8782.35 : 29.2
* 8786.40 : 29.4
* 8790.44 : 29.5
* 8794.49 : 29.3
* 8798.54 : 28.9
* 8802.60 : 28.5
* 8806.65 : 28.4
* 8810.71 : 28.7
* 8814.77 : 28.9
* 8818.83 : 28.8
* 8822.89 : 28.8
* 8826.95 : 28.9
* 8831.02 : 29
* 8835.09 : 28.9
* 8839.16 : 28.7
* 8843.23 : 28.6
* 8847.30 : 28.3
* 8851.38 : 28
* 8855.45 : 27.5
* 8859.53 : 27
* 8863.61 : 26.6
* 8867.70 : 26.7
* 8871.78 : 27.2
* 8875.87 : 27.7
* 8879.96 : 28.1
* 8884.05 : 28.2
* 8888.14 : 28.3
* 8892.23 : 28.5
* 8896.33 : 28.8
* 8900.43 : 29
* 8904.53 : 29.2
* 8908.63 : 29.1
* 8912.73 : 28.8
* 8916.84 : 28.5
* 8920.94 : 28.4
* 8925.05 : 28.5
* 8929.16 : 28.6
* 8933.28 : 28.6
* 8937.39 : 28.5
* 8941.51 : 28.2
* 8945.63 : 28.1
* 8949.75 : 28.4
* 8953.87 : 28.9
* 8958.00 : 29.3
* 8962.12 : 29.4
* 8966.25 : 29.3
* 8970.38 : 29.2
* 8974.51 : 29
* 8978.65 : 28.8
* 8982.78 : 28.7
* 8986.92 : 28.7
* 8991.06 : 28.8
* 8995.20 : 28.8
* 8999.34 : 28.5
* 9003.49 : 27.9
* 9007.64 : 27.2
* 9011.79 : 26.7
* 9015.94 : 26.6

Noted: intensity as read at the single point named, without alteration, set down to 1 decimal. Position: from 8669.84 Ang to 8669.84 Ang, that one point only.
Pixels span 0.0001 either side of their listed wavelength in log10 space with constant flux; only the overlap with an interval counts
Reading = 26.2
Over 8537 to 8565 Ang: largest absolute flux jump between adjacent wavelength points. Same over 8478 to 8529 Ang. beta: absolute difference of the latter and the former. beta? 1.0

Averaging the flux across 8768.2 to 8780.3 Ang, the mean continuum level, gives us 28.53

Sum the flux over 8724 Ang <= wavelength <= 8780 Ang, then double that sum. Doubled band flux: 787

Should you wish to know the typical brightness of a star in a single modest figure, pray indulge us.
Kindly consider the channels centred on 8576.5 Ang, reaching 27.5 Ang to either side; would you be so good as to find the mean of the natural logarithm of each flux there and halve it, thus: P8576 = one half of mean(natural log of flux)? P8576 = 1.66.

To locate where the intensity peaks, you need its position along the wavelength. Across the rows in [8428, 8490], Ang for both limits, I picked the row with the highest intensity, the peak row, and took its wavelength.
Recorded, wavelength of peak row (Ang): 8456.89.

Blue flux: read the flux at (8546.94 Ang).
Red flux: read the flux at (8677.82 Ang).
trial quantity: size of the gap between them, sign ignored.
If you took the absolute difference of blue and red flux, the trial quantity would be 3.2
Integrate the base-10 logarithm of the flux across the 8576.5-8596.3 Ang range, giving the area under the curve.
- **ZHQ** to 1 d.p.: 28.6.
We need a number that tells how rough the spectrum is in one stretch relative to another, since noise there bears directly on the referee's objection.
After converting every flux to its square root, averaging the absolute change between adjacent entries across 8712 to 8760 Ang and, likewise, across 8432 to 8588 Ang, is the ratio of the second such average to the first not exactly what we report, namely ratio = 3.10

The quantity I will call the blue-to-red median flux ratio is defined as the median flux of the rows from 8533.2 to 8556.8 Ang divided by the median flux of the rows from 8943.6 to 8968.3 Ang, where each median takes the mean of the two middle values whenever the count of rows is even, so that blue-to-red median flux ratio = 0.83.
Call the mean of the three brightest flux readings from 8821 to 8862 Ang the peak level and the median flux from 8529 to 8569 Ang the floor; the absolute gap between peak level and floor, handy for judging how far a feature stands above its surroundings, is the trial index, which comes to 2.9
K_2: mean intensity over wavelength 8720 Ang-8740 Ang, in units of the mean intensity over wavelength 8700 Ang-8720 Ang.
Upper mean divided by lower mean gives 0.98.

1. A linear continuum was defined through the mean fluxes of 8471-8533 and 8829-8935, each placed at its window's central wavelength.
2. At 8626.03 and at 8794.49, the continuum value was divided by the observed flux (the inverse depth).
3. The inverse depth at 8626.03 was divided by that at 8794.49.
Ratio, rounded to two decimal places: 1.02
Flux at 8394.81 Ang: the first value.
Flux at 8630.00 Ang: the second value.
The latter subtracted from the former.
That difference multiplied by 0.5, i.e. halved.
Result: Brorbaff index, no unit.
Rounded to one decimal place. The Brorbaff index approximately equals 0.1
